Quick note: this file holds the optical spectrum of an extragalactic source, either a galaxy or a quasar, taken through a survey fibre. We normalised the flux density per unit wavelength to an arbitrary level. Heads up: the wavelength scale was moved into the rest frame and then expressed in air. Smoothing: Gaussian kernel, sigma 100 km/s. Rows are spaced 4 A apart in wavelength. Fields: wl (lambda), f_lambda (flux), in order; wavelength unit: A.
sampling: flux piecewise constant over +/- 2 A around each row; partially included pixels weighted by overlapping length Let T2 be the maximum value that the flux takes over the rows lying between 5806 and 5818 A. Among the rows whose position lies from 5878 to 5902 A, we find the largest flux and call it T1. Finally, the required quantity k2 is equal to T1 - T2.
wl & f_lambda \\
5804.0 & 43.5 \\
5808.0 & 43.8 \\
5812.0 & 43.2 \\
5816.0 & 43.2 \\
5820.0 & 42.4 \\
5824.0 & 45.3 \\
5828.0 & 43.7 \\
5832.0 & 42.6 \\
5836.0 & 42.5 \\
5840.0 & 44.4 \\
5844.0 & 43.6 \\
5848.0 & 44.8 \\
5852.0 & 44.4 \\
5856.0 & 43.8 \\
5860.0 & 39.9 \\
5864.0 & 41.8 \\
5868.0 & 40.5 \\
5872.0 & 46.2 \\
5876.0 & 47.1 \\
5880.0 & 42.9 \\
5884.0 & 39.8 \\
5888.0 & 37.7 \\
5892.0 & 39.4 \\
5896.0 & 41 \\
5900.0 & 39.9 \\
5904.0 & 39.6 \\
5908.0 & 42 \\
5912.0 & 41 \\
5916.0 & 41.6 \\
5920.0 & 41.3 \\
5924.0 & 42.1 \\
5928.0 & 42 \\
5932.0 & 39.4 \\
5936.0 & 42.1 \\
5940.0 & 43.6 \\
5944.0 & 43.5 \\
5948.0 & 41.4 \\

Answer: -1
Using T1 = 42.9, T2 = 43.8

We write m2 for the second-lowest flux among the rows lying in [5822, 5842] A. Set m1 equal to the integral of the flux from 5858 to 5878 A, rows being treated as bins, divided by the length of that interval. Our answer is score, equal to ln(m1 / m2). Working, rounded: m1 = 43.1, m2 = 42.6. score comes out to 0.012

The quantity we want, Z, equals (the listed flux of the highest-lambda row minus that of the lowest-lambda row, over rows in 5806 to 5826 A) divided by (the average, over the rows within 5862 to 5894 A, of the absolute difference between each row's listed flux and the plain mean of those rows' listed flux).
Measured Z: 0.6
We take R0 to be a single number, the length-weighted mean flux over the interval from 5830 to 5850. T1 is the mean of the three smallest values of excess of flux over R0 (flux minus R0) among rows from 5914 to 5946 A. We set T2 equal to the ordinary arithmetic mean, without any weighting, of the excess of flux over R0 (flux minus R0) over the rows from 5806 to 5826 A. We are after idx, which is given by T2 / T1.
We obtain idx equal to 0.0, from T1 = -2.8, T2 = 0.0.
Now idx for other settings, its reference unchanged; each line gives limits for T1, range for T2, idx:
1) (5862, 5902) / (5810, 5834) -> 0.0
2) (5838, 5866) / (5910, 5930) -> 1.1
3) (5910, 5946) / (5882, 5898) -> 1.4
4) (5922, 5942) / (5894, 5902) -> 1.3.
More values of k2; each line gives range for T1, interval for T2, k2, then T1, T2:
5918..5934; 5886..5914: 0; 42.1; 42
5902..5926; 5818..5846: -3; 42.1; 45.3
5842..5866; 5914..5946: 1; 44.8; 43.6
